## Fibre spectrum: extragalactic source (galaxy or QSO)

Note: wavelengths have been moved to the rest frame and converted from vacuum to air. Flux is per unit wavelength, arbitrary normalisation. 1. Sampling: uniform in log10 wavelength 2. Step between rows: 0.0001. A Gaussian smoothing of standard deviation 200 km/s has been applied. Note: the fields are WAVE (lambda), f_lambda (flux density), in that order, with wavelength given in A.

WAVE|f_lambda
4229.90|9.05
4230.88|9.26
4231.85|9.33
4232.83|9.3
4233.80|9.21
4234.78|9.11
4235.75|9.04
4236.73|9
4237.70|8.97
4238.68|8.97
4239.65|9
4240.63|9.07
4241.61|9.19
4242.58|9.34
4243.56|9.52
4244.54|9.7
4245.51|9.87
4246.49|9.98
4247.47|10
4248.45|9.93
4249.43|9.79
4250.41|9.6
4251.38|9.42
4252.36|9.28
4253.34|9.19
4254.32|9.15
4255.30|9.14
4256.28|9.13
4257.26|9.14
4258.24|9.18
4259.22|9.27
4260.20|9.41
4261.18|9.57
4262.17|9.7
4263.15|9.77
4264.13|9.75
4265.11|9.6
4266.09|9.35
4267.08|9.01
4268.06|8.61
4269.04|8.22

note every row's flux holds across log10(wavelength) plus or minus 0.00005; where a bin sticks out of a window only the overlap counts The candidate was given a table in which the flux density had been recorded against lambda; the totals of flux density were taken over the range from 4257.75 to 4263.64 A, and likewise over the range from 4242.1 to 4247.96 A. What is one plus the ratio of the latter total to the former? 2.03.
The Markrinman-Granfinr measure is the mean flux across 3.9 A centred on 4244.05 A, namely 9.6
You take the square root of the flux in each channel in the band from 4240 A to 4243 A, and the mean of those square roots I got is 3.03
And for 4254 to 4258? 3.02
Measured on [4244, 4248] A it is 3.14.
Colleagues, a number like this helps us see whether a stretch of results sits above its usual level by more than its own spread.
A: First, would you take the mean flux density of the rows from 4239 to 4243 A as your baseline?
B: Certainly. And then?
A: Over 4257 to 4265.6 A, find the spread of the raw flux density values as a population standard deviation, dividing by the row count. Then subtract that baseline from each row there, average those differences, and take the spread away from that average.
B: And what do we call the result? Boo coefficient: 0.11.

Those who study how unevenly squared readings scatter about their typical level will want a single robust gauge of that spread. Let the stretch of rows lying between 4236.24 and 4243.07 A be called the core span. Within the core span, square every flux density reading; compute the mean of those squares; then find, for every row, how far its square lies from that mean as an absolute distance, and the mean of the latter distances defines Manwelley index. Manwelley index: 2.0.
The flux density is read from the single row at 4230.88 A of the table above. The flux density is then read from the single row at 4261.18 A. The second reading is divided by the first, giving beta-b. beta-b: 1.03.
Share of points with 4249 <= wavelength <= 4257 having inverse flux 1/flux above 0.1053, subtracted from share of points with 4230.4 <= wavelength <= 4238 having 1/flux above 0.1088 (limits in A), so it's -0.25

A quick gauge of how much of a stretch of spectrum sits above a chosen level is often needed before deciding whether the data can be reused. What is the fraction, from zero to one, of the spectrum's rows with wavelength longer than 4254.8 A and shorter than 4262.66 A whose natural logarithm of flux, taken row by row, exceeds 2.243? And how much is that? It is 0.25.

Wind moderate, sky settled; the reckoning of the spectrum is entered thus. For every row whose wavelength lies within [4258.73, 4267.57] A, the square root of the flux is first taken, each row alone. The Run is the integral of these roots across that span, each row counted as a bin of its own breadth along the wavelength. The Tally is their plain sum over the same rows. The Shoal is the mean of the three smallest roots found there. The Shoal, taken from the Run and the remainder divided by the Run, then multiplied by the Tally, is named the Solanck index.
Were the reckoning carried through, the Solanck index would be 25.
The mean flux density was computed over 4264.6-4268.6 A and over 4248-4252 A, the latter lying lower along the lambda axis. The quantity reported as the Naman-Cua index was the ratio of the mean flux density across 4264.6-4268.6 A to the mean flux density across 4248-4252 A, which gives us 0.944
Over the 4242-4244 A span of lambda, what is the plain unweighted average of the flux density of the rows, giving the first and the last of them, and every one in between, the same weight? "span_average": 9.43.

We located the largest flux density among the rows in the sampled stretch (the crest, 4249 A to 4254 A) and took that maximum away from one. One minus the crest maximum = -8.8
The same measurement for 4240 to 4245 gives -8.7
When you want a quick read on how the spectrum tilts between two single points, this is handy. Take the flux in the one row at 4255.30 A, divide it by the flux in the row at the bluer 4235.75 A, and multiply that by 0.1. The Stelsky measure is 0.101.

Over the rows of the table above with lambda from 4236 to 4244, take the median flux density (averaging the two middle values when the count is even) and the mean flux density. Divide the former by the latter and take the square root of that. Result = 0.99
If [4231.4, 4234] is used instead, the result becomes 1.00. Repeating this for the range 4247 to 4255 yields 1.00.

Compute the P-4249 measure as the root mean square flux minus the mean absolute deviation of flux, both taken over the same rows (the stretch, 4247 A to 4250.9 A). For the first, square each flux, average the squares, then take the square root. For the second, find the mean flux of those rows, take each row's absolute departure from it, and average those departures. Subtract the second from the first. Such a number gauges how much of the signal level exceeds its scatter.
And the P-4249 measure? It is 9.70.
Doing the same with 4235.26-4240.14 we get 8.98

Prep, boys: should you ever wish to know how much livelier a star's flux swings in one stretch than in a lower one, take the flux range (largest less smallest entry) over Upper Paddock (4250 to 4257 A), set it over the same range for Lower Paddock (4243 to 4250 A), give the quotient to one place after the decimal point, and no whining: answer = 1.0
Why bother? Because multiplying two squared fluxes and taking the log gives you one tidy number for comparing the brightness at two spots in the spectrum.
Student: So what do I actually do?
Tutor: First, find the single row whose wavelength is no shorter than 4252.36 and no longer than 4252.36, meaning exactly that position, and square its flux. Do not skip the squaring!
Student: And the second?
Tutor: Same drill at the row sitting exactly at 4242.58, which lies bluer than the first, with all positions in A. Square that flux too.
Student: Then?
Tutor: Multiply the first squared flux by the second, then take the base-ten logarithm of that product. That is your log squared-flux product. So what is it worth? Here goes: 3.876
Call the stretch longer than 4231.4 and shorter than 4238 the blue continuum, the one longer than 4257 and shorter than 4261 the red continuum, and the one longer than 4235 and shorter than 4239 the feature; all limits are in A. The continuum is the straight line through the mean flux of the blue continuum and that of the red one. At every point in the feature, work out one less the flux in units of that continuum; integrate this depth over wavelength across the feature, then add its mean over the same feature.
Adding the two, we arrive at 0.08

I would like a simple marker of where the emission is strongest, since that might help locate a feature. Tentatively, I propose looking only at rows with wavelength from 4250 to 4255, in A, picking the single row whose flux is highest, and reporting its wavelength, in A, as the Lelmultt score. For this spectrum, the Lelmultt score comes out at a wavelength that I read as 4250.41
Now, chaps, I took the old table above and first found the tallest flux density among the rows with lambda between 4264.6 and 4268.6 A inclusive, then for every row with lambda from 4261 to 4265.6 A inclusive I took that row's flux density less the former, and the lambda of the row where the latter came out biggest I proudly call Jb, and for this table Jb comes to 4263.15 A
